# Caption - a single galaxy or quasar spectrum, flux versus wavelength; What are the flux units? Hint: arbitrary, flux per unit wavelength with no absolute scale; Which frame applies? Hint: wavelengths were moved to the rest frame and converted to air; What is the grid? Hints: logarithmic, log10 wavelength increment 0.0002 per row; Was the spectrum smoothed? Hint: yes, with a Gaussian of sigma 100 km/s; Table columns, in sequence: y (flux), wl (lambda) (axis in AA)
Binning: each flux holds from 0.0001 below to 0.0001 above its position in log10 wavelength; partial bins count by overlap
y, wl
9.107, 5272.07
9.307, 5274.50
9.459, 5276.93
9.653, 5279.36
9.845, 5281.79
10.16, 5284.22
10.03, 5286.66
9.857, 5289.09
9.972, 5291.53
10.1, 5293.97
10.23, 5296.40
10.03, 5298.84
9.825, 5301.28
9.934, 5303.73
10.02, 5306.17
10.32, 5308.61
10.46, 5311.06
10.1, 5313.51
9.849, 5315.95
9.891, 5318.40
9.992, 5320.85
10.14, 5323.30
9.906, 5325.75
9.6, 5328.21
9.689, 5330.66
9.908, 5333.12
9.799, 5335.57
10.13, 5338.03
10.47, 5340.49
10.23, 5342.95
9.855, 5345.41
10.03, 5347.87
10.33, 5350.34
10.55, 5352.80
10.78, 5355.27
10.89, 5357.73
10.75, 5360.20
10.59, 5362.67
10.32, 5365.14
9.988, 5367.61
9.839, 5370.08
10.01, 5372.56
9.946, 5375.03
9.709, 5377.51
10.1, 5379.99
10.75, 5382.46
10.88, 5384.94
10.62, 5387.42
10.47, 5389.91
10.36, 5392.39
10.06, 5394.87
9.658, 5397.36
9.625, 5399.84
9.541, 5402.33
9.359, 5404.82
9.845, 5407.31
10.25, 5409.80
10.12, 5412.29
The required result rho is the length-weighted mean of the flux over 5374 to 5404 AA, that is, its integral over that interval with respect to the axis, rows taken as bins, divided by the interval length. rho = 10.1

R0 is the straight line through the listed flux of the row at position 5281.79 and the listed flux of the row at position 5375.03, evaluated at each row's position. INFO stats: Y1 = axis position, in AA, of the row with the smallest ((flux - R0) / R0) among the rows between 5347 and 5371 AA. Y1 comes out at 5370.08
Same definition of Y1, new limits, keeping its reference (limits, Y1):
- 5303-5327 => 5315.95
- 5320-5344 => 5328.21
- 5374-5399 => 5397.36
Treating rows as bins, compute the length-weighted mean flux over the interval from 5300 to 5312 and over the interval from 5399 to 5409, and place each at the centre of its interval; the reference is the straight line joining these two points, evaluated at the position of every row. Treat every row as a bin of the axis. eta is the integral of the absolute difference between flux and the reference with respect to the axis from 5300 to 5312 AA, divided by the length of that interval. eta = 0.23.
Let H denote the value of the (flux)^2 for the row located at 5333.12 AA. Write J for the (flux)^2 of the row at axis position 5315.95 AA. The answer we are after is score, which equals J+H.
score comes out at 195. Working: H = 98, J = 97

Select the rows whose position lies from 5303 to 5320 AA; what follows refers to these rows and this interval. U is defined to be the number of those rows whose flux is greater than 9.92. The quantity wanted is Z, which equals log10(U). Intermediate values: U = 5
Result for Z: 0.70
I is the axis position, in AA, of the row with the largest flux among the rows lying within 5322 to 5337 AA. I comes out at 5323.30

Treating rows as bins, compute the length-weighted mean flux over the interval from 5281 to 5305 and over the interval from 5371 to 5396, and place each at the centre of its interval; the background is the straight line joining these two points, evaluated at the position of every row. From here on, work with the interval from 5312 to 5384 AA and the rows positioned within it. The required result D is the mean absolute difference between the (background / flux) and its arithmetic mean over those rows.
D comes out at 0.028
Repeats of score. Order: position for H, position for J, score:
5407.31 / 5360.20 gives 212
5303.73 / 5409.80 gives 204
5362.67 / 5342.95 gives 217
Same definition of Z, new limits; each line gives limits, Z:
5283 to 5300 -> 0.78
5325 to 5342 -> 0.30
